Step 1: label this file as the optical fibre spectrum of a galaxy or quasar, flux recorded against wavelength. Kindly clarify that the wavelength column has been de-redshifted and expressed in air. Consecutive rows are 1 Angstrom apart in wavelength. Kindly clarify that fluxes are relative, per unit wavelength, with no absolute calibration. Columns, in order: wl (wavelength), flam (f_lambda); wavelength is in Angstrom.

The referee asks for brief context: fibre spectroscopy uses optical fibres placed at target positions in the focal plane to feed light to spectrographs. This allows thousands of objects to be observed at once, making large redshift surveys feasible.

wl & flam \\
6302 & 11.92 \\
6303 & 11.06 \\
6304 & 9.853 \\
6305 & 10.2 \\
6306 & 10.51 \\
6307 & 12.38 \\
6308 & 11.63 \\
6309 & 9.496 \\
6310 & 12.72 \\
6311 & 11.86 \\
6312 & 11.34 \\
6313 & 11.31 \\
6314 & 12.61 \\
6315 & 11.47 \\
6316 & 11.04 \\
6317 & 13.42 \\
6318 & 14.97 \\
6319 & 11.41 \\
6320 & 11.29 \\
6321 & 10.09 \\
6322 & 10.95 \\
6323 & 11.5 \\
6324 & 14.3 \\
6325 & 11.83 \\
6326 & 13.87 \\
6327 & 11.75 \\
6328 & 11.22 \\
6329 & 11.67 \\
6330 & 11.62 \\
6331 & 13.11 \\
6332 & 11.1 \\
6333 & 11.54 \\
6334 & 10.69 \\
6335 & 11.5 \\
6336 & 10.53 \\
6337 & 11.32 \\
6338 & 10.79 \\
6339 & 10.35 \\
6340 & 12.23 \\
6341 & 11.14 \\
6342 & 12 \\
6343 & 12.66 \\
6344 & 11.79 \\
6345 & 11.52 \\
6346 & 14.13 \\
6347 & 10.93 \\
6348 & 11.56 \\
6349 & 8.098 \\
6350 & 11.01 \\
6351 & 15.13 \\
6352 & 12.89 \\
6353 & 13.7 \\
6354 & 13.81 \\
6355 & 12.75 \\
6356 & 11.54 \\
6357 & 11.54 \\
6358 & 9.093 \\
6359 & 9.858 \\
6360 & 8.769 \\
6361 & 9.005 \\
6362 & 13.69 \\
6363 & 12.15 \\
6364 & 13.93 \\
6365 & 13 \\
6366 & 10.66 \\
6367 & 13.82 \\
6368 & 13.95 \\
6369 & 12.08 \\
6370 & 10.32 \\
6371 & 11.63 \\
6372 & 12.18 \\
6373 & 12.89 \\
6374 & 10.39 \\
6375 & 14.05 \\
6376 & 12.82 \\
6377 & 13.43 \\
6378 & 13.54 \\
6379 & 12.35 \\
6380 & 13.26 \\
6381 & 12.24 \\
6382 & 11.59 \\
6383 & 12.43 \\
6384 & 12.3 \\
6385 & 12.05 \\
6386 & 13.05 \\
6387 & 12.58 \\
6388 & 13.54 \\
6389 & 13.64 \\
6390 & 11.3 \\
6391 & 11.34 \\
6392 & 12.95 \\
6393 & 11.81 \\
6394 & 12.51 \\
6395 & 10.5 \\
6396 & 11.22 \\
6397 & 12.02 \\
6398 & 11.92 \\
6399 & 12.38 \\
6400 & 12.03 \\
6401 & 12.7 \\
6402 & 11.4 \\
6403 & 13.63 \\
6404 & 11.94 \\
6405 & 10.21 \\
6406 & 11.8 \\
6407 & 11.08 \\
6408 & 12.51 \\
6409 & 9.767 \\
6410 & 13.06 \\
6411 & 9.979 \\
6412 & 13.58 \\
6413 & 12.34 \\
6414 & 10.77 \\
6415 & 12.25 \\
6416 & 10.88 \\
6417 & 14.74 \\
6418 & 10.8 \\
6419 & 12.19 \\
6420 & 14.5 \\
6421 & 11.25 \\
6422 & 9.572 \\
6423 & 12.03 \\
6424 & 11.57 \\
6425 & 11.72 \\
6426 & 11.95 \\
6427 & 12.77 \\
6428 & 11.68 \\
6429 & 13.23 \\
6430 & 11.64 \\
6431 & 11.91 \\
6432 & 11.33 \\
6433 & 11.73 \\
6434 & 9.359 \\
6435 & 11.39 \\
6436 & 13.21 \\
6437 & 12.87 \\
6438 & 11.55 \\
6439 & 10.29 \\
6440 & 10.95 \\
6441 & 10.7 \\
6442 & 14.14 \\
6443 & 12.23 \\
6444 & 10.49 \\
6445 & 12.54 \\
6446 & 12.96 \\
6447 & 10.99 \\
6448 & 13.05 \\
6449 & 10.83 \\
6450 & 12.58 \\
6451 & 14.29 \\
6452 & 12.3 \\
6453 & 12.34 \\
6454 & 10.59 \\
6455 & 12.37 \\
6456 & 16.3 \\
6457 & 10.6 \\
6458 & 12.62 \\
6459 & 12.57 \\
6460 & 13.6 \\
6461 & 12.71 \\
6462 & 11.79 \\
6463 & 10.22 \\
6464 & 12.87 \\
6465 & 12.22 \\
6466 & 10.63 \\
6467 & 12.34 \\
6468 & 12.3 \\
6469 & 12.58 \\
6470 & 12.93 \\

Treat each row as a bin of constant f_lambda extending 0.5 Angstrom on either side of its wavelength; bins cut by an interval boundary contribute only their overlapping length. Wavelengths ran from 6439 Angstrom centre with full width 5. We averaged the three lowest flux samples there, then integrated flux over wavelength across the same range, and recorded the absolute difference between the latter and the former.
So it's 46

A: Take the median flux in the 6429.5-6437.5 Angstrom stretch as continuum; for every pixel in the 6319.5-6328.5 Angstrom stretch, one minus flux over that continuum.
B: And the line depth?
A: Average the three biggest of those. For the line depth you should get 0.08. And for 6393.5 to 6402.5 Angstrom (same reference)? 0.06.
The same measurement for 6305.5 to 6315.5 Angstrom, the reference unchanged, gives 0.11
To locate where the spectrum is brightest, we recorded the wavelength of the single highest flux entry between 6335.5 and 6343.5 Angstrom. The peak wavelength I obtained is 6343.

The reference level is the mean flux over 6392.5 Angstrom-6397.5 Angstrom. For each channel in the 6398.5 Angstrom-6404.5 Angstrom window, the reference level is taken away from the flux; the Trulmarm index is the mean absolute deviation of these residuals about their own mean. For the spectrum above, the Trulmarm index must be 0.56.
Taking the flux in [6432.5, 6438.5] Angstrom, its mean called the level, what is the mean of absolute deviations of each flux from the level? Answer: 0.92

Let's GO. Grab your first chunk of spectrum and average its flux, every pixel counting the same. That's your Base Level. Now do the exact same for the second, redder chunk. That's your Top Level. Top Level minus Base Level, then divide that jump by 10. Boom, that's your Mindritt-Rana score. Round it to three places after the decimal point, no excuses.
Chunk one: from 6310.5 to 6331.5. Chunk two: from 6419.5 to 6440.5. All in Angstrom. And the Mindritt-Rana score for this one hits -0.029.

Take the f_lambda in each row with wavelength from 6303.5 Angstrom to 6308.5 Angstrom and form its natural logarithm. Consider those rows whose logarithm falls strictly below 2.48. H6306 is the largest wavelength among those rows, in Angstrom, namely 6308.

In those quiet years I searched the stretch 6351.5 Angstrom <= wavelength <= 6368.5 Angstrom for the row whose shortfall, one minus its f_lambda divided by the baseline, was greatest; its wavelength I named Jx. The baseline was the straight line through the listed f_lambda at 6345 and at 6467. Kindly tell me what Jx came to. 6360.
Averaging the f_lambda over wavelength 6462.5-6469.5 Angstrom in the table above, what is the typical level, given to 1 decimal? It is 11.9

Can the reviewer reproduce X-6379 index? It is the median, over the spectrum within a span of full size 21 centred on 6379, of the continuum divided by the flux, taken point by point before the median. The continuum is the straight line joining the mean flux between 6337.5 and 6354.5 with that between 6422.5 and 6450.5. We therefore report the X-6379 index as 0.960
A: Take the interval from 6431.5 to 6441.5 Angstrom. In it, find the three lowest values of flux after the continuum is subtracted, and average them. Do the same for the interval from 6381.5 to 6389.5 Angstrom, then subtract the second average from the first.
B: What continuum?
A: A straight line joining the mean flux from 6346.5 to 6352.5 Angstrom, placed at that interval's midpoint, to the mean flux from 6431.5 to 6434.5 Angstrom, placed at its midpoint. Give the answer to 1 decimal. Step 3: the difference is -1.3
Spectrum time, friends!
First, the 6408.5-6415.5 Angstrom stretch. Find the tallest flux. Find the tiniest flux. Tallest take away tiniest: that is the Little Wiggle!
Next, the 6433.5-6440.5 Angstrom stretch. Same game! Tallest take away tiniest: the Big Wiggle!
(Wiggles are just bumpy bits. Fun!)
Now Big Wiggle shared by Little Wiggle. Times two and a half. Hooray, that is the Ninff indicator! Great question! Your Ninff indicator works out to 2.5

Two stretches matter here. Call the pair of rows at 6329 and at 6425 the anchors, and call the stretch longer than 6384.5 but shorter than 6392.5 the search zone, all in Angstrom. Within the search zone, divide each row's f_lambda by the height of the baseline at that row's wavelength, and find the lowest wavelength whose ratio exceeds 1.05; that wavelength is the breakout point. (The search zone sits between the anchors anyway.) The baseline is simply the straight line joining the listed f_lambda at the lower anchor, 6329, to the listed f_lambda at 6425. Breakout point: 6386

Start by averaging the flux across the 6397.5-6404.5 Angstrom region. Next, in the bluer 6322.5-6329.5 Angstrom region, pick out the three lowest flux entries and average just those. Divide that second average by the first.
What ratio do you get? 0.933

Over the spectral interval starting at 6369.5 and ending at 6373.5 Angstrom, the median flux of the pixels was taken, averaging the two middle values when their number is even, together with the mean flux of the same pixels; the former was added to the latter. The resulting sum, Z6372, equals 23.7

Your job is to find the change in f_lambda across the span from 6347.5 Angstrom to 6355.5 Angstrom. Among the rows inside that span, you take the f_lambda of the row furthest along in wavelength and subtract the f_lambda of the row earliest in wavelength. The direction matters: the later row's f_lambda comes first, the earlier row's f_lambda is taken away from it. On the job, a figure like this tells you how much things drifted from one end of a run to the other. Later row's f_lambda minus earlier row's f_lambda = 1.2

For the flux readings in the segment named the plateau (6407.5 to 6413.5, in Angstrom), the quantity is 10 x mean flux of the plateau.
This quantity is 119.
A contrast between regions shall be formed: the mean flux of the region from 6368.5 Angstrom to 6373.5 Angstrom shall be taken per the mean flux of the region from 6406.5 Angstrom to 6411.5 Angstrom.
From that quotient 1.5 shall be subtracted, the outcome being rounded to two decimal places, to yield -0.45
